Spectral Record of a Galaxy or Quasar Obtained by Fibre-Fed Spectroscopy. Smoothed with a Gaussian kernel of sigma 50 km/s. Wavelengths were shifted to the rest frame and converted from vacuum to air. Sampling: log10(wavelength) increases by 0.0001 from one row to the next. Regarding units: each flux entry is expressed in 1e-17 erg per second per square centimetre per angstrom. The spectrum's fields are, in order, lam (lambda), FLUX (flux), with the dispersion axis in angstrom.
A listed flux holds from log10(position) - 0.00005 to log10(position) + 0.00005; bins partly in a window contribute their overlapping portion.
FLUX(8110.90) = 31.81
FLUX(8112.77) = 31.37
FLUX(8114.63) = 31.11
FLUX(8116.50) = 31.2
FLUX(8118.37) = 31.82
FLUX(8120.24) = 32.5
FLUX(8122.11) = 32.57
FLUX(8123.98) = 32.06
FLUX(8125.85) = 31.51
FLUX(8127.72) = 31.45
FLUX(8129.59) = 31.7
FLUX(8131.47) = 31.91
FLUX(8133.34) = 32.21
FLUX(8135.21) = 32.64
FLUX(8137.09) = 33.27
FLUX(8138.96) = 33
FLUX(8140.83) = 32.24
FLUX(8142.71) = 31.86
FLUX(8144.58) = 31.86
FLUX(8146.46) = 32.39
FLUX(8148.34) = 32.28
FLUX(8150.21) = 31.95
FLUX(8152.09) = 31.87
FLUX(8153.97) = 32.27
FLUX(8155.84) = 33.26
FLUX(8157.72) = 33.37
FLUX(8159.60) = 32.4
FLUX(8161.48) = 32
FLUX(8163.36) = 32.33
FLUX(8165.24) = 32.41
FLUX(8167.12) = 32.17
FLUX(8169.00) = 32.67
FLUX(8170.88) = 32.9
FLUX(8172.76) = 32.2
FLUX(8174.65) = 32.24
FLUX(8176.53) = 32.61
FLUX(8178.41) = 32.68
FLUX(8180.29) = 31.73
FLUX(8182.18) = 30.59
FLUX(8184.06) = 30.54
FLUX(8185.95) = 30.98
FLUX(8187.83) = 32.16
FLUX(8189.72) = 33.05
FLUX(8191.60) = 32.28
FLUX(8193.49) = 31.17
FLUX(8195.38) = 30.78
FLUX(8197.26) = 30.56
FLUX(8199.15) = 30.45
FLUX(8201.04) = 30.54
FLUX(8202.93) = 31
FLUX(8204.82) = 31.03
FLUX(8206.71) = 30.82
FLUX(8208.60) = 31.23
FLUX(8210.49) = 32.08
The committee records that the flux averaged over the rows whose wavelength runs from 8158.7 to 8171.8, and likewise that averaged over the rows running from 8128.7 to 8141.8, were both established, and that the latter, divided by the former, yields 1.00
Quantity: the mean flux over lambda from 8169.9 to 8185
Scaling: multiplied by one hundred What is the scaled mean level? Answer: 3194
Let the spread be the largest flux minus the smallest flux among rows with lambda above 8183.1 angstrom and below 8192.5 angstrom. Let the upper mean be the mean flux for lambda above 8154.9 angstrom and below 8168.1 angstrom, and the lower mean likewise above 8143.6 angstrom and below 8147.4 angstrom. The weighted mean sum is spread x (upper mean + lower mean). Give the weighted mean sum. 162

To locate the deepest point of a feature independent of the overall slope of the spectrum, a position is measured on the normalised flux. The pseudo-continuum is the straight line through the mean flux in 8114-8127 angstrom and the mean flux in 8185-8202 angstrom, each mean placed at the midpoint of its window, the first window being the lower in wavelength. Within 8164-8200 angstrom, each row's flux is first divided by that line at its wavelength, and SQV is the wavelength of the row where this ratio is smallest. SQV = 8184.06 angstrom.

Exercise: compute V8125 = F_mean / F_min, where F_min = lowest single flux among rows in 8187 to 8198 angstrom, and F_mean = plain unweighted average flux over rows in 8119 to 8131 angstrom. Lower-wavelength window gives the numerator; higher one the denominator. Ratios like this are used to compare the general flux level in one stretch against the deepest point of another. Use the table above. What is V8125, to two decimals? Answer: 1.05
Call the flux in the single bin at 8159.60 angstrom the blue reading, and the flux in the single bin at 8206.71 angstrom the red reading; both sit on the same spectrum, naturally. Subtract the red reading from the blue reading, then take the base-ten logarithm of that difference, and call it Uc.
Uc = 0.20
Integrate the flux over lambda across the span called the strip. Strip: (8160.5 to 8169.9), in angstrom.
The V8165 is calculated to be 304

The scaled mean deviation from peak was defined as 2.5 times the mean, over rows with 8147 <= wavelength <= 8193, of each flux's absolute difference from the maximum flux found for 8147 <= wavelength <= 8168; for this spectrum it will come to 2.9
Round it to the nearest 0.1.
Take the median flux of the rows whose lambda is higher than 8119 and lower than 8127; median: 32.3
